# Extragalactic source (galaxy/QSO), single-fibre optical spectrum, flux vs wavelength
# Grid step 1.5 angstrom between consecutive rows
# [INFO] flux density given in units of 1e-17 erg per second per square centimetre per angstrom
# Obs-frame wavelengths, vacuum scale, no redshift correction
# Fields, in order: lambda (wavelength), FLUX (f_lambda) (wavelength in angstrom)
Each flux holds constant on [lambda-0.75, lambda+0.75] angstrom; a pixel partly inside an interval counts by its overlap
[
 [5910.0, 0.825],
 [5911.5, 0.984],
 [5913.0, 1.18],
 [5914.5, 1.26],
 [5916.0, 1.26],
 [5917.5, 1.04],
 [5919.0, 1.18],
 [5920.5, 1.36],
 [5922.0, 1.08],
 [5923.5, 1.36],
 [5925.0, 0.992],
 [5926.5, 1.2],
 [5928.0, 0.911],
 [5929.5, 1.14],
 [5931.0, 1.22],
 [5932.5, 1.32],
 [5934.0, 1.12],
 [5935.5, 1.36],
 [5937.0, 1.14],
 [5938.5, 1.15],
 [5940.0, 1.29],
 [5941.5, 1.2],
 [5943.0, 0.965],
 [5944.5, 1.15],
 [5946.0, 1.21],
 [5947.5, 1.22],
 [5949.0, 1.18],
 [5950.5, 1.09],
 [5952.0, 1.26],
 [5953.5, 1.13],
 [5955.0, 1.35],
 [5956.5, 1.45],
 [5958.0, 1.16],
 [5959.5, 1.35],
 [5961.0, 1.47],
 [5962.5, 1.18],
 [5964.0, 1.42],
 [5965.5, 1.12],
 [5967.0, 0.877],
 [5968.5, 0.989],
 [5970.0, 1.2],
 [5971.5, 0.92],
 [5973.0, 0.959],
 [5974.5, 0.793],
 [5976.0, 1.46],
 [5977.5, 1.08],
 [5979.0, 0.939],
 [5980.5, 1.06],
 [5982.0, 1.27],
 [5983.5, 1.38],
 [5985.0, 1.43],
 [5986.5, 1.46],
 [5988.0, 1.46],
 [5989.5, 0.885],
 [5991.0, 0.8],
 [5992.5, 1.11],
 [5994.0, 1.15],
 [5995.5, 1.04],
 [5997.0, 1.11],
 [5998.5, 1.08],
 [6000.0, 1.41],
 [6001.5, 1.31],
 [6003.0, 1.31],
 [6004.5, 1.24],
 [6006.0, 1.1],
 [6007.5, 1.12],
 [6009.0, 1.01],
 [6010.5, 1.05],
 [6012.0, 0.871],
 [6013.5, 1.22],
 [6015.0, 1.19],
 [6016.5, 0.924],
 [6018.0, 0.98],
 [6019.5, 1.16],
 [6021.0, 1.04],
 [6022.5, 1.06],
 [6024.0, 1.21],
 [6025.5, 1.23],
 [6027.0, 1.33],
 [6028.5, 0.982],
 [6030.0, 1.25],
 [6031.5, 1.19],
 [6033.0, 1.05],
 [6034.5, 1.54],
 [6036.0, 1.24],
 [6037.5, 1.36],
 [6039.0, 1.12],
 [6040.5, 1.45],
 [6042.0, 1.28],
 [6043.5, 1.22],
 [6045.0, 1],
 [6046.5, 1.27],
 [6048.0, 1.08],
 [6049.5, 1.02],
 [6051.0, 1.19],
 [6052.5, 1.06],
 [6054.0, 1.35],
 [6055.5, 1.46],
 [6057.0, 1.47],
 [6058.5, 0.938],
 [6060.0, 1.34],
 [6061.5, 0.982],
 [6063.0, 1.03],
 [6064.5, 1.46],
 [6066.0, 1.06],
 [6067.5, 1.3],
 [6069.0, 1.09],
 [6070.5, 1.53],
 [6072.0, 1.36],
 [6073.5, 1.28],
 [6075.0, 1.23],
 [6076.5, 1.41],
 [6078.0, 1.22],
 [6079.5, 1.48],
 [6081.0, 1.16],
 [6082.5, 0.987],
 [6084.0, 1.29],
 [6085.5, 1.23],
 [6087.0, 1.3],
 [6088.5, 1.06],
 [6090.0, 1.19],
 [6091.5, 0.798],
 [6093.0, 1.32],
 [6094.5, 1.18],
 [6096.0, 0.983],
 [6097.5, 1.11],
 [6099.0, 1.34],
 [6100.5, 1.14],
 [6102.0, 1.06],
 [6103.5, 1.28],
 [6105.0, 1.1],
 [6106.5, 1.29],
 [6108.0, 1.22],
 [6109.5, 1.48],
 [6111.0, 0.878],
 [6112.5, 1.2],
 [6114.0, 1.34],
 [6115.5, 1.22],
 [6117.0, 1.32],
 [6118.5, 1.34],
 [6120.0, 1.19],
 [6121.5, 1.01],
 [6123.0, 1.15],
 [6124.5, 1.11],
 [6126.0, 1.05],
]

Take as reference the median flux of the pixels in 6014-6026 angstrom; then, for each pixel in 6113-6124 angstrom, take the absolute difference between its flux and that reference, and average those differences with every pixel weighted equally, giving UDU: 0.14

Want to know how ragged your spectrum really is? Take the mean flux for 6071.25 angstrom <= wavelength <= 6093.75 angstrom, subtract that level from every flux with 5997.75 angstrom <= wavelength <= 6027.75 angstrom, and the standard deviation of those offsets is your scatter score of 0.14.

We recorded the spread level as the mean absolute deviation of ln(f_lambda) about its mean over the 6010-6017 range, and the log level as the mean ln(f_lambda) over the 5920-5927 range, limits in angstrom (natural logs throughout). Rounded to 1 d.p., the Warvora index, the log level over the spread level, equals 1.4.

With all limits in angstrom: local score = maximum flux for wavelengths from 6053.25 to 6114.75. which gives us 1.53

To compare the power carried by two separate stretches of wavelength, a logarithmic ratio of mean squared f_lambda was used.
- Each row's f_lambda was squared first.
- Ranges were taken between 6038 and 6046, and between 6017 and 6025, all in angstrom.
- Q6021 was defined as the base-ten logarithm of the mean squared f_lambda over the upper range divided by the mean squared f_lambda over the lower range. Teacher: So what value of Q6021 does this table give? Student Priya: 0.10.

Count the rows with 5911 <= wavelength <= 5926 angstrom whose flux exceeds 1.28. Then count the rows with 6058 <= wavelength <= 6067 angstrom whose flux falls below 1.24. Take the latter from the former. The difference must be -2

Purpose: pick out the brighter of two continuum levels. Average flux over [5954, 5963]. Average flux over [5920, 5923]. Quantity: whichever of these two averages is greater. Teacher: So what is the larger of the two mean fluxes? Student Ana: 1.33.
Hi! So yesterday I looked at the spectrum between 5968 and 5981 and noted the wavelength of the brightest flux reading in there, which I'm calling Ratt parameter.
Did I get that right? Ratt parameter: 5976.0 angstrom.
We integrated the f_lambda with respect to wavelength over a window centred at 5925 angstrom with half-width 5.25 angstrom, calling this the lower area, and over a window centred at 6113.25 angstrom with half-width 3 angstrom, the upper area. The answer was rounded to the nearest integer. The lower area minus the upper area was 5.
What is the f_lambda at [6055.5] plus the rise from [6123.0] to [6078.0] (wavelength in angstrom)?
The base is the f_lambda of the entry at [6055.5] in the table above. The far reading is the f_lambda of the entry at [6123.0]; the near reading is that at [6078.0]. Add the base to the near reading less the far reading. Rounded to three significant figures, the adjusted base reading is 1.53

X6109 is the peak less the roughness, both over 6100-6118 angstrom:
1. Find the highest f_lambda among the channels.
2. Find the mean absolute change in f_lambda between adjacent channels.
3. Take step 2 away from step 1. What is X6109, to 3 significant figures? 1.27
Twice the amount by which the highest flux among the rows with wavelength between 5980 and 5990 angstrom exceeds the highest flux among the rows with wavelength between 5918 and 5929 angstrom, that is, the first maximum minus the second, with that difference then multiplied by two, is 0.20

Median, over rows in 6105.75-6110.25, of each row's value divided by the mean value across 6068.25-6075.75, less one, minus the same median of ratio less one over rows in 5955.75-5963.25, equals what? -0.05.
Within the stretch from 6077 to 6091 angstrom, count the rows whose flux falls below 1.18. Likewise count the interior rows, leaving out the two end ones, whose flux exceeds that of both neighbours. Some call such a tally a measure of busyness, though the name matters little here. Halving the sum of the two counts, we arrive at 3.0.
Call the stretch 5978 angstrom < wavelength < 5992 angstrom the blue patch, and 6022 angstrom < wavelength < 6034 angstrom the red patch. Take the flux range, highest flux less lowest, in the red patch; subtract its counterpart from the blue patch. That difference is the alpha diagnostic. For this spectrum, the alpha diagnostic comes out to -0.31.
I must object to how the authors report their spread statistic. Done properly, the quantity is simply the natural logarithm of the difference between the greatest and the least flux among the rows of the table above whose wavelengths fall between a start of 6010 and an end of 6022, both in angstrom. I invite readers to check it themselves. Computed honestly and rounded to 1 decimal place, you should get -1.1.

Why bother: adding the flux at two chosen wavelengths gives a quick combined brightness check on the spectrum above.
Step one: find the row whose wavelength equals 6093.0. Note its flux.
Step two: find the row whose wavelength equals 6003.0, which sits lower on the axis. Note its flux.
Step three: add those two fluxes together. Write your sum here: 2.63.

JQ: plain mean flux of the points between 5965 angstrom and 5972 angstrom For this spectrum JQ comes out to 1.02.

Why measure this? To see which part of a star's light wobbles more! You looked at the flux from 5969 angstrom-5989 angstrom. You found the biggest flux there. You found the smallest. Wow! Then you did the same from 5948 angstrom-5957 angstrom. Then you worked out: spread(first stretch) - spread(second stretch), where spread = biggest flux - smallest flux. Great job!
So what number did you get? 0.31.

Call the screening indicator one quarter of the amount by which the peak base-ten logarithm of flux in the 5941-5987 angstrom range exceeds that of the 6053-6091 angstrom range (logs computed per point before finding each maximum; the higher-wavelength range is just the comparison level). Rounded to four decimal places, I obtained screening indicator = -0.0043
